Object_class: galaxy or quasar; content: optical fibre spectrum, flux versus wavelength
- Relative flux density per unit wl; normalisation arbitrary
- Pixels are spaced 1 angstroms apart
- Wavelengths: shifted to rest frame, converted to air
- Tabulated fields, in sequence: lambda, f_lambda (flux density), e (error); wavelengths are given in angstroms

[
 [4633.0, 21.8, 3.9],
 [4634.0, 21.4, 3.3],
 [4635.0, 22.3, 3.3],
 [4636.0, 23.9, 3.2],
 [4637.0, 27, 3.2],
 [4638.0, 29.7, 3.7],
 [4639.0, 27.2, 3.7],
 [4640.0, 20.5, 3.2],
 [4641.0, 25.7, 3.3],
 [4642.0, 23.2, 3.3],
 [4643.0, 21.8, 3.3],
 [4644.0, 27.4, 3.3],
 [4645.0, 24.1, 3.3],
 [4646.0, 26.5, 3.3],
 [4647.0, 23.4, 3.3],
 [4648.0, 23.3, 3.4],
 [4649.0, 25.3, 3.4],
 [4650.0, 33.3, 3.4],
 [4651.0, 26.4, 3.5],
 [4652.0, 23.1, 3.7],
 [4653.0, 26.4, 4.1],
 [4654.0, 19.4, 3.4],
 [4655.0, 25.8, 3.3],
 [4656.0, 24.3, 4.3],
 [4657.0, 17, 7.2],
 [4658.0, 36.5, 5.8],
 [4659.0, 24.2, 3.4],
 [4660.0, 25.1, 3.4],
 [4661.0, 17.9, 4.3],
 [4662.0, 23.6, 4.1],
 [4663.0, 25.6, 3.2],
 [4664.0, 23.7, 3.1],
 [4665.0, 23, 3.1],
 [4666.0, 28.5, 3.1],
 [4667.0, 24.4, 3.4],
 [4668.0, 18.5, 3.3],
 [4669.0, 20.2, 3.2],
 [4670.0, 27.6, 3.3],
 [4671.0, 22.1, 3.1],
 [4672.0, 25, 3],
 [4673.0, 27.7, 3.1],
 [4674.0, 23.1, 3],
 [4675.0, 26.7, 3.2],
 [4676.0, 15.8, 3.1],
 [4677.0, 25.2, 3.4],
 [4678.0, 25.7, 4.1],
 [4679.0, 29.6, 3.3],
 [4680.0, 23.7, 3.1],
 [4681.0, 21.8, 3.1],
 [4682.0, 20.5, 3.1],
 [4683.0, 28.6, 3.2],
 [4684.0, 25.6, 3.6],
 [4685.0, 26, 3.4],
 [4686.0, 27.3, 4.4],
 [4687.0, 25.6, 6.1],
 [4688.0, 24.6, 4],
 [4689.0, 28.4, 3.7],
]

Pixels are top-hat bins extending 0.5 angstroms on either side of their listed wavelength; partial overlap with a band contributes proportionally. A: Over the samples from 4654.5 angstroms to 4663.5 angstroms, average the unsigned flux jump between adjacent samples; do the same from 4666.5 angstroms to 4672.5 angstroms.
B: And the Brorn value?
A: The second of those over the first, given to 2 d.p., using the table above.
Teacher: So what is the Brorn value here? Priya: 0.66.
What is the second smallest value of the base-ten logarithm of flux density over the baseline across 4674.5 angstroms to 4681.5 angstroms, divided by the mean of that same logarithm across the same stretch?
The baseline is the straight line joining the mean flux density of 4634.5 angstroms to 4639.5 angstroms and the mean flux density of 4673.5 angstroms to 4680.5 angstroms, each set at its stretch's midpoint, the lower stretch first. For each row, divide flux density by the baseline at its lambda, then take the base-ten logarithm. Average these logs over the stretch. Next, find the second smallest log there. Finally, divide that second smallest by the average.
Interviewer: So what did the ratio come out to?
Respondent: 4.5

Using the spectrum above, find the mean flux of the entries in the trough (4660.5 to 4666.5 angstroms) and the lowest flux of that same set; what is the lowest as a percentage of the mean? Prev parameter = 75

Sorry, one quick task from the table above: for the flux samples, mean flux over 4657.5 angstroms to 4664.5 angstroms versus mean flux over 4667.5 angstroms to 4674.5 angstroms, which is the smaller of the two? 23.5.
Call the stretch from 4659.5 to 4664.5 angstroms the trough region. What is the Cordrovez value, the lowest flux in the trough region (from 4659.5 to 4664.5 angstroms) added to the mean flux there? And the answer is 41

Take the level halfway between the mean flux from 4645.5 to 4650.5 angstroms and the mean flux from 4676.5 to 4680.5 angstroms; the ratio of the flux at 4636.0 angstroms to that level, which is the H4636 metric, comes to 0.91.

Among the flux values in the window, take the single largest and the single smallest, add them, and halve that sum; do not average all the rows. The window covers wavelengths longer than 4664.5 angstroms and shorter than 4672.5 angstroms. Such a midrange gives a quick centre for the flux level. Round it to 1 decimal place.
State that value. 23.5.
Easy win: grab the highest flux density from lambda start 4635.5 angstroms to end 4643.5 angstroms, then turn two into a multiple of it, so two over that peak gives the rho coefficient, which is 0.0673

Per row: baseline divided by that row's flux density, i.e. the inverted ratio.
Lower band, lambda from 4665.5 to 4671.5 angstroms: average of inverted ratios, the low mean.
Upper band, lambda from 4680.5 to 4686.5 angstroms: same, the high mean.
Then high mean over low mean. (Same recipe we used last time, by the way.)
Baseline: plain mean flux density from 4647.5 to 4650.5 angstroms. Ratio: 0.93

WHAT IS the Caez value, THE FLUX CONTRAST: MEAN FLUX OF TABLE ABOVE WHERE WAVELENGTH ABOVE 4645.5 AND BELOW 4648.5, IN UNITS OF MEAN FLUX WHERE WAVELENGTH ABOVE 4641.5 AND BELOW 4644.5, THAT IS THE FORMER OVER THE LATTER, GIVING 1.011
